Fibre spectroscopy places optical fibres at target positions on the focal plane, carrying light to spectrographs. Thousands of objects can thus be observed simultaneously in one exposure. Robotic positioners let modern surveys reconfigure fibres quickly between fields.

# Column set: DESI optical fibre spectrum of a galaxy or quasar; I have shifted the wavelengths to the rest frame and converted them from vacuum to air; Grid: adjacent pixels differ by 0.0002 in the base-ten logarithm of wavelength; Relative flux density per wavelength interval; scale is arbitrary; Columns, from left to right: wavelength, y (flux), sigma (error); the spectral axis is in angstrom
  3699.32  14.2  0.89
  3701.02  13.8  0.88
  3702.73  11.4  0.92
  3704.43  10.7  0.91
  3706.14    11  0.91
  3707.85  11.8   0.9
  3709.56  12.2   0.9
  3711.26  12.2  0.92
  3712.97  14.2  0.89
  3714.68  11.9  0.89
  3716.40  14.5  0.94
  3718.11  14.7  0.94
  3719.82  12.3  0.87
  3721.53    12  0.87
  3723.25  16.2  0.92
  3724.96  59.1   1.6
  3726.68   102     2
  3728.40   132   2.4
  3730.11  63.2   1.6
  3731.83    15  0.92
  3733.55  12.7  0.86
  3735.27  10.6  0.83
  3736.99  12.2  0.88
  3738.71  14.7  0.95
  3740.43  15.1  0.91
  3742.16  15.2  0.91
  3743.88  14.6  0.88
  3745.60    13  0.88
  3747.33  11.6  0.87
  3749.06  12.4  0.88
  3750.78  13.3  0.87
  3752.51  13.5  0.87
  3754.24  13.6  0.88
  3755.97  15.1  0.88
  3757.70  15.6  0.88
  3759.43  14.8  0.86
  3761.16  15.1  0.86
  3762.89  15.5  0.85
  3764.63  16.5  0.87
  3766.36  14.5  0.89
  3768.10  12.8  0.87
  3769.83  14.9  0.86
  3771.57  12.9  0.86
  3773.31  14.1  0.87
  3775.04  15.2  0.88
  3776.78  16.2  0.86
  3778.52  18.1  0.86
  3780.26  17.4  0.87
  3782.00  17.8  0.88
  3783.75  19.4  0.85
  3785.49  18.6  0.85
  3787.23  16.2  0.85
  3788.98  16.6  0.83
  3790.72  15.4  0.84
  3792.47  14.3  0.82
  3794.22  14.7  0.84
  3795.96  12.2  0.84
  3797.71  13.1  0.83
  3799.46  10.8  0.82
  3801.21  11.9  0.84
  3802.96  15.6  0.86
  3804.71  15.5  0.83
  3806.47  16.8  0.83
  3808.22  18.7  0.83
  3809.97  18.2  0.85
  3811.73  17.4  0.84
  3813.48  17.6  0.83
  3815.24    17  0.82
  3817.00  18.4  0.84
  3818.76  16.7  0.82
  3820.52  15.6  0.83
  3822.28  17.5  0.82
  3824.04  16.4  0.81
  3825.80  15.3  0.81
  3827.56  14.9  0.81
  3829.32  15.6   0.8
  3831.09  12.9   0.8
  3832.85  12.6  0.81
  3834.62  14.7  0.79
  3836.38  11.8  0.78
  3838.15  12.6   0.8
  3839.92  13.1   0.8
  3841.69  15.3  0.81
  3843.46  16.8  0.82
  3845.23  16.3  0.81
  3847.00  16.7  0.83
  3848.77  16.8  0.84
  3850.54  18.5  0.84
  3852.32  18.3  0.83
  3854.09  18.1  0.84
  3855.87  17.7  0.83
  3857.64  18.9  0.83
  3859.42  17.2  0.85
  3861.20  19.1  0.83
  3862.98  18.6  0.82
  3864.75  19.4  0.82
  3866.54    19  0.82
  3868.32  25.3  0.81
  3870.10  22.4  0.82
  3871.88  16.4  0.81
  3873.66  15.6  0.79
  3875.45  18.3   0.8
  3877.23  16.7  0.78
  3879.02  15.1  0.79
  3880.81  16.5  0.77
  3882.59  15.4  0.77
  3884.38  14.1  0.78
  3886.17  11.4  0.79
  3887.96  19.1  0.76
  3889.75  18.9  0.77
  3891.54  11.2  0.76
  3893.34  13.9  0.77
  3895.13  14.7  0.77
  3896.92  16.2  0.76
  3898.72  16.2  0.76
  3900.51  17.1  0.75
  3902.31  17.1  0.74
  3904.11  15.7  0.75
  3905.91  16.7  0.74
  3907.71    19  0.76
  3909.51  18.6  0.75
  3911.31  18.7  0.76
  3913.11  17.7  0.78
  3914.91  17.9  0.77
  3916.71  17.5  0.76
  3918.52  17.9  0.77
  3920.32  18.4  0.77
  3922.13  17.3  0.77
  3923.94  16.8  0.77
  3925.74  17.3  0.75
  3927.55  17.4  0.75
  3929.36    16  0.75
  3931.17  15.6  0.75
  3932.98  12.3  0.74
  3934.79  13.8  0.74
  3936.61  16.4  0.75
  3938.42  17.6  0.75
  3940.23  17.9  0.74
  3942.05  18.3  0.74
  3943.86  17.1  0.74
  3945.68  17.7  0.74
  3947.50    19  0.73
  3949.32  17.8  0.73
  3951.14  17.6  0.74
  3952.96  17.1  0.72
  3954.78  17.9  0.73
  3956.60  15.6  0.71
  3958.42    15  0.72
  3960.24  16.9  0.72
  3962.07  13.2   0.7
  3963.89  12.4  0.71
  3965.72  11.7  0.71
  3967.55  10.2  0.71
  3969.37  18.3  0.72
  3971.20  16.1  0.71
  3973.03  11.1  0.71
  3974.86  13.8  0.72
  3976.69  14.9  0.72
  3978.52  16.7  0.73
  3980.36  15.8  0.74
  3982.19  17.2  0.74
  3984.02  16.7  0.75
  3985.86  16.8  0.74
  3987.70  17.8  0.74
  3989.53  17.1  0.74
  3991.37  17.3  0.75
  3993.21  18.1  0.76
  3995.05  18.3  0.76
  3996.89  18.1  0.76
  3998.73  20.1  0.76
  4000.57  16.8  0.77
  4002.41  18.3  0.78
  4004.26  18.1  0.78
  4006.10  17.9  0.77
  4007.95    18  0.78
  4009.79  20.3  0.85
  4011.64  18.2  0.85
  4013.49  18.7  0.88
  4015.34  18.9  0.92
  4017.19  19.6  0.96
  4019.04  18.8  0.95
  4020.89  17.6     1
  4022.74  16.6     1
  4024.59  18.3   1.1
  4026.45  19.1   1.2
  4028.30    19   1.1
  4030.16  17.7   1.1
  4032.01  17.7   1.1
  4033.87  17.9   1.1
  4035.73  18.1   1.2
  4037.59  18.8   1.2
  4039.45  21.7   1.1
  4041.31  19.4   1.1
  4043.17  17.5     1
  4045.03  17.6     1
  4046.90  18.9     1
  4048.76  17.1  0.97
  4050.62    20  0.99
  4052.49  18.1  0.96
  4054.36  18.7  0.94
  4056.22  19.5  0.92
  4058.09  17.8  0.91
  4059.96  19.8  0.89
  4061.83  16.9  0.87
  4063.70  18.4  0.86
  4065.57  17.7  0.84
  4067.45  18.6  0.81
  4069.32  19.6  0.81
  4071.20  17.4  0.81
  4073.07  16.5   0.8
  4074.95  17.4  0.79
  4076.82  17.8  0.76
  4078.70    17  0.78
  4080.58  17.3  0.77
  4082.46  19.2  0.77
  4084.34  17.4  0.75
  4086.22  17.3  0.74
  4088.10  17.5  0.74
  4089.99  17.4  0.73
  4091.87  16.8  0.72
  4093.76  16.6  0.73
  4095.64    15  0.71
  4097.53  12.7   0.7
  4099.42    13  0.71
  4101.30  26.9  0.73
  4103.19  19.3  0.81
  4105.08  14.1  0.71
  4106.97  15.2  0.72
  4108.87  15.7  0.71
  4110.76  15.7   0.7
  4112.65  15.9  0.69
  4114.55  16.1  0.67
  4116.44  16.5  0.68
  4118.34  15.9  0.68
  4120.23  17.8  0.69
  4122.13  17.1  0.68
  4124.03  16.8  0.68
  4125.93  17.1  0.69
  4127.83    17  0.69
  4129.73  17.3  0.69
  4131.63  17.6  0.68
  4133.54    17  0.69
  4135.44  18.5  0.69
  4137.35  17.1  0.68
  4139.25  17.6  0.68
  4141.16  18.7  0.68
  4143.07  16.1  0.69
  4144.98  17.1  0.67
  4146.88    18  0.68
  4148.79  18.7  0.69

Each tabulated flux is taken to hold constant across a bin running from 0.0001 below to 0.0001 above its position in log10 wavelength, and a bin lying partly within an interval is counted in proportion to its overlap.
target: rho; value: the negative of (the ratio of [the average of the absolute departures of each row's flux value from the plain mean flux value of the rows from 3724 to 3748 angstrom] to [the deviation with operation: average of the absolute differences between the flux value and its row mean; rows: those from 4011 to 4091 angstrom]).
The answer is -36.1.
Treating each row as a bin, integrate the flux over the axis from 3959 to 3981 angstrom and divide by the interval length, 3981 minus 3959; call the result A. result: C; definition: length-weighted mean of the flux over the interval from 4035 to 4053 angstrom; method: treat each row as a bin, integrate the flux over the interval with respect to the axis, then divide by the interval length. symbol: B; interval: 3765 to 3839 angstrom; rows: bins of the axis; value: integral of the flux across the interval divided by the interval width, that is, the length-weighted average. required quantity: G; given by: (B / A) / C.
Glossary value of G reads 0.058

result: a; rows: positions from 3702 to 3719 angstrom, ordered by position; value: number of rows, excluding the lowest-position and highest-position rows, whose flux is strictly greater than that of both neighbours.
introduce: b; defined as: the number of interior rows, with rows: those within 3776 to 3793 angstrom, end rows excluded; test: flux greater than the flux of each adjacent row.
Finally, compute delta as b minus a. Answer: 2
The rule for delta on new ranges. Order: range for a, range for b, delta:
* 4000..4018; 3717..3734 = -1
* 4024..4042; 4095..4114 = -1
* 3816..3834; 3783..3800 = 1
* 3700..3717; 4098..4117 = 0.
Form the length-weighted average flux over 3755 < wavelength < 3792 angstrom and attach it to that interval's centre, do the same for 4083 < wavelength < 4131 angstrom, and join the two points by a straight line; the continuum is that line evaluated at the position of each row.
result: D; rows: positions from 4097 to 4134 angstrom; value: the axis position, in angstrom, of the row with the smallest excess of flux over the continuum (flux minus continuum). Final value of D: 4097.53 angstrom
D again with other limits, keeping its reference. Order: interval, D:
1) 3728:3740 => 3735.27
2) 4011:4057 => 4022.74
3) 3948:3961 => 3958.42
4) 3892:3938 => 3932.98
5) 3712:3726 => 3714.68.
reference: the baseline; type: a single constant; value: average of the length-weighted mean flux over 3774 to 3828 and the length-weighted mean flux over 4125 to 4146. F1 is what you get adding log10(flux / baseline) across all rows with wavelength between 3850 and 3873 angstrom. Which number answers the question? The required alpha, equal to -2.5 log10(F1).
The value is 0.4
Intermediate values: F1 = 0.72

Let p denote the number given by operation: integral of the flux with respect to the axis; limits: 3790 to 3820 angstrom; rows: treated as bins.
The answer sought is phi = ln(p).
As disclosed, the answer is 6.15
